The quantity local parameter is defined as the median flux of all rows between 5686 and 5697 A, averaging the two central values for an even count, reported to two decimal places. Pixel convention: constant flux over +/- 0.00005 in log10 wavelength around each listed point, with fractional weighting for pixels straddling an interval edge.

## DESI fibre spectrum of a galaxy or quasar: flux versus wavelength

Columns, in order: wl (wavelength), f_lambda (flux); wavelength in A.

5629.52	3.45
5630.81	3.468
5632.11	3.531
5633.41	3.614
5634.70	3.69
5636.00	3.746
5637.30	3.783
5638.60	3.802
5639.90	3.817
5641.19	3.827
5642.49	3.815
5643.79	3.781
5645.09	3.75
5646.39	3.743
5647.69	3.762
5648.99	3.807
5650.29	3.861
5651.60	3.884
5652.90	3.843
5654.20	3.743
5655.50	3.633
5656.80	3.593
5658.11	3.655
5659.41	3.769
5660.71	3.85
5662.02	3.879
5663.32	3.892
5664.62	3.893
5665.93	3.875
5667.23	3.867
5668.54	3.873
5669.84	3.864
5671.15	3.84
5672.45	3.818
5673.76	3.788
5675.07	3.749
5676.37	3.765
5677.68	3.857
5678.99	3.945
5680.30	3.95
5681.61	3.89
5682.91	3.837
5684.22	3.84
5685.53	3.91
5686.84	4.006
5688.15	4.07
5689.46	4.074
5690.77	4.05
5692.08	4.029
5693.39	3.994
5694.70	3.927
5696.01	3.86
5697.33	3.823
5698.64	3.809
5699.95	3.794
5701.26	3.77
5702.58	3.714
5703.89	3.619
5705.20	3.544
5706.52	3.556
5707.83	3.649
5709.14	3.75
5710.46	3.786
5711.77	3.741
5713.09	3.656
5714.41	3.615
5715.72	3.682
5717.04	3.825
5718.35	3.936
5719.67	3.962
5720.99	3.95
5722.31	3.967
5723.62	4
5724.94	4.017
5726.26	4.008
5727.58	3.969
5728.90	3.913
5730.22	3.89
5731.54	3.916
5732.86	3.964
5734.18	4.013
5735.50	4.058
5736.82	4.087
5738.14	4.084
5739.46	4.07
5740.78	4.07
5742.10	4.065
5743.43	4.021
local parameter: 4.02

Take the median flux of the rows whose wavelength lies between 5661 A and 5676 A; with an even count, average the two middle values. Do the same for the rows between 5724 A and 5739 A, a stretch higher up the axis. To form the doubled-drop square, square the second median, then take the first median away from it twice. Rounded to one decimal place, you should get 8.3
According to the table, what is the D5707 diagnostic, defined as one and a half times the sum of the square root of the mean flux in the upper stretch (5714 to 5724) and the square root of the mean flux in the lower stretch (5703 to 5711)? 5.82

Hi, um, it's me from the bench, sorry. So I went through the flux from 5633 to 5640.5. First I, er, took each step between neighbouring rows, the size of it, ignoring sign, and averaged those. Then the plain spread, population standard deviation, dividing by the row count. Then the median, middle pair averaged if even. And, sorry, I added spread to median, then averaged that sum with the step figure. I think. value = 1.94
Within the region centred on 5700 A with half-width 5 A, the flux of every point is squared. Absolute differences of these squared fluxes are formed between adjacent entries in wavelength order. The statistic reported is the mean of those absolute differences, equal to 0.30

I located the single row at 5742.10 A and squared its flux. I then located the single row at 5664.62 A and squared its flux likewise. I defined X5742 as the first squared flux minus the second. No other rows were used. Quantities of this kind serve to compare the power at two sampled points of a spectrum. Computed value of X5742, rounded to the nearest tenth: 1.4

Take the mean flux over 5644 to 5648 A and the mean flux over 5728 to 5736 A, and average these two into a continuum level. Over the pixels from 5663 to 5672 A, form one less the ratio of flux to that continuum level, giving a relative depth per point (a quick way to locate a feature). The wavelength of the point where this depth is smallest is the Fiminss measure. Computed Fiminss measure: 5664.62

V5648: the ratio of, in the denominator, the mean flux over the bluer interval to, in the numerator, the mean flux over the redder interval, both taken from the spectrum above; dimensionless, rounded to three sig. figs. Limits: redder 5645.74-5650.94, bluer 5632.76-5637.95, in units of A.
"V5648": 1.02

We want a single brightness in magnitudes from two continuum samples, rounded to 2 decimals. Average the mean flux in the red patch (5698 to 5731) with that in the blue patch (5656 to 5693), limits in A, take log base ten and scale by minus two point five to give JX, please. -1.46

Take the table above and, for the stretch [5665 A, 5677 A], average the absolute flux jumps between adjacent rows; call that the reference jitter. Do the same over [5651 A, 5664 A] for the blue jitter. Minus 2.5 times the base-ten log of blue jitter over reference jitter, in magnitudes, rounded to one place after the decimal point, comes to -1.3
